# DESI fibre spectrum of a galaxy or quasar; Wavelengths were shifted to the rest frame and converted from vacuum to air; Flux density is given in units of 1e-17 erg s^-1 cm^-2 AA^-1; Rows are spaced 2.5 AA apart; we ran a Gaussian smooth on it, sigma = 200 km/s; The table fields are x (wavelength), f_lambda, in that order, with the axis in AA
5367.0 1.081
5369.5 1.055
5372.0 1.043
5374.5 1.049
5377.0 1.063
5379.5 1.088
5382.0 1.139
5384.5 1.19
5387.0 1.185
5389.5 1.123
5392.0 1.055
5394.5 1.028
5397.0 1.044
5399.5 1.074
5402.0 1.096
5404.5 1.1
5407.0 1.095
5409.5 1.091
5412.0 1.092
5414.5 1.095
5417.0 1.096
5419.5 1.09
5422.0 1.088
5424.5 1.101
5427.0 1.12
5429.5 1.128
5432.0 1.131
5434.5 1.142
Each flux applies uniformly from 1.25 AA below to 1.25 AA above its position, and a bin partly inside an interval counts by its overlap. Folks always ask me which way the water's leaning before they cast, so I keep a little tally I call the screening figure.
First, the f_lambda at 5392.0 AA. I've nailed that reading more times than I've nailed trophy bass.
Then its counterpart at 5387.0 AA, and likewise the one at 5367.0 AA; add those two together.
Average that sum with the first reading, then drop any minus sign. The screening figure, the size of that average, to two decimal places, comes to 1.66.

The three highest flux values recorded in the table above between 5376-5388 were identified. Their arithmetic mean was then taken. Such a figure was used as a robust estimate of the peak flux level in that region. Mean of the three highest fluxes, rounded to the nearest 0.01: 1.17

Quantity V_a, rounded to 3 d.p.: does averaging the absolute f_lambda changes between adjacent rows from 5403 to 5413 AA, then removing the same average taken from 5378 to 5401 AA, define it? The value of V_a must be -0.035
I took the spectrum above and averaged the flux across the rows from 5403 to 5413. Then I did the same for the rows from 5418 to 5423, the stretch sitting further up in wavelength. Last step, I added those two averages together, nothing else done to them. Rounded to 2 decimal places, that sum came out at 2.18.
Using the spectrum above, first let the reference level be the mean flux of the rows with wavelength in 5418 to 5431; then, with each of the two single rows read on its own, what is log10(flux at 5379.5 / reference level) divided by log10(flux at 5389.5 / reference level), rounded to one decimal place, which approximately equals -1.0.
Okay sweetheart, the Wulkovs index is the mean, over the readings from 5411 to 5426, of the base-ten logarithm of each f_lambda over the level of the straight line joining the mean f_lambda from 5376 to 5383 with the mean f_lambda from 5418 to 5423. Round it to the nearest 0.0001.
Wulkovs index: 0.0017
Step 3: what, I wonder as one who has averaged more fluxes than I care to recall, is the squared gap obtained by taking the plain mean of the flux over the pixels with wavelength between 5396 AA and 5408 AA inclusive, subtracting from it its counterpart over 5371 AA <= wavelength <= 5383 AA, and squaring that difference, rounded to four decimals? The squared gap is 0.0000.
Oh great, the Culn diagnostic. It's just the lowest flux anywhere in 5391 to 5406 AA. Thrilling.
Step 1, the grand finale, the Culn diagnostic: 1.028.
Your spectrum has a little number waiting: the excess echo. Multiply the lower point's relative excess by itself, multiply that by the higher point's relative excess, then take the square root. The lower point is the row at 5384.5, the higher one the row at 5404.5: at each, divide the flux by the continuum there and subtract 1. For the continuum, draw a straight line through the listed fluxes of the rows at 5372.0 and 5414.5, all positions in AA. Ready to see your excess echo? 0.016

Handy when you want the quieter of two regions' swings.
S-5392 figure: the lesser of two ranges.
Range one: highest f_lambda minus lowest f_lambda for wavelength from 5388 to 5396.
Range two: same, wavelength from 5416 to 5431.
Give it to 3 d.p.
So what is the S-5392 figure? 0.040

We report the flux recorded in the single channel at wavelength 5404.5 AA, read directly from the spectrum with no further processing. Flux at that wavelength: 1.1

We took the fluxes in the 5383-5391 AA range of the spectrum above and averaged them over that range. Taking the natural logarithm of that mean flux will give 0.15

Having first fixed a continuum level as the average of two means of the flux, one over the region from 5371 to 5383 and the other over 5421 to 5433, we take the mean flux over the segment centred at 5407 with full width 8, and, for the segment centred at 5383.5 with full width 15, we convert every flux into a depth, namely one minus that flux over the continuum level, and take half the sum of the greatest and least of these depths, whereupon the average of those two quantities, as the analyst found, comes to 0.533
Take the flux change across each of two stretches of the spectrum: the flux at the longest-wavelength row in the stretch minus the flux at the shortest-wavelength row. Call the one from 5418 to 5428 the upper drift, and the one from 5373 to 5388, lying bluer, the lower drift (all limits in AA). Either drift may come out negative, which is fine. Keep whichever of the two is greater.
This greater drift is 0.14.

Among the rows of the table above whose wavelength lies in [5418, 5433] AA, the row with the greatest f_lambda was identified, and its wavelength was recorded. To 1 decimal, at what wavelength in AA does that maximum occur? 5432.0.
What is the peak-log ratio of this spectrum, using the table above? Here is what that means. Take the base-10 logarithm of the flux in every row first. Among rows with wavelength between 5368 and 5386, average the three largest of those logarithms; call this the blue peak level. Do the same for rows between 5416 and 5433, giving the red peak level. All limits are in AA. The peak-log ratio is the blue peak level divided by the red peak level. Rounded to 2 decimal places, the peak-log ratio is 1.09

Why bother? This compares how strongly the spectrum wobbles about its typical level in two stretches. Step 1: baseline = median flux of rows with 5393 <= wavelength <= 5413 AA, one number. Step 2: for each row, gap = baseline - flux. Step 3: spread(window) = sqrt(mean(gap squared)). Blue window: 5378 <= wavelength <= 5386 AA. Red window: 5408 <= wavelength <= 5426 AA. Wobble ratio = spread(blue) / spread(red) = 14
